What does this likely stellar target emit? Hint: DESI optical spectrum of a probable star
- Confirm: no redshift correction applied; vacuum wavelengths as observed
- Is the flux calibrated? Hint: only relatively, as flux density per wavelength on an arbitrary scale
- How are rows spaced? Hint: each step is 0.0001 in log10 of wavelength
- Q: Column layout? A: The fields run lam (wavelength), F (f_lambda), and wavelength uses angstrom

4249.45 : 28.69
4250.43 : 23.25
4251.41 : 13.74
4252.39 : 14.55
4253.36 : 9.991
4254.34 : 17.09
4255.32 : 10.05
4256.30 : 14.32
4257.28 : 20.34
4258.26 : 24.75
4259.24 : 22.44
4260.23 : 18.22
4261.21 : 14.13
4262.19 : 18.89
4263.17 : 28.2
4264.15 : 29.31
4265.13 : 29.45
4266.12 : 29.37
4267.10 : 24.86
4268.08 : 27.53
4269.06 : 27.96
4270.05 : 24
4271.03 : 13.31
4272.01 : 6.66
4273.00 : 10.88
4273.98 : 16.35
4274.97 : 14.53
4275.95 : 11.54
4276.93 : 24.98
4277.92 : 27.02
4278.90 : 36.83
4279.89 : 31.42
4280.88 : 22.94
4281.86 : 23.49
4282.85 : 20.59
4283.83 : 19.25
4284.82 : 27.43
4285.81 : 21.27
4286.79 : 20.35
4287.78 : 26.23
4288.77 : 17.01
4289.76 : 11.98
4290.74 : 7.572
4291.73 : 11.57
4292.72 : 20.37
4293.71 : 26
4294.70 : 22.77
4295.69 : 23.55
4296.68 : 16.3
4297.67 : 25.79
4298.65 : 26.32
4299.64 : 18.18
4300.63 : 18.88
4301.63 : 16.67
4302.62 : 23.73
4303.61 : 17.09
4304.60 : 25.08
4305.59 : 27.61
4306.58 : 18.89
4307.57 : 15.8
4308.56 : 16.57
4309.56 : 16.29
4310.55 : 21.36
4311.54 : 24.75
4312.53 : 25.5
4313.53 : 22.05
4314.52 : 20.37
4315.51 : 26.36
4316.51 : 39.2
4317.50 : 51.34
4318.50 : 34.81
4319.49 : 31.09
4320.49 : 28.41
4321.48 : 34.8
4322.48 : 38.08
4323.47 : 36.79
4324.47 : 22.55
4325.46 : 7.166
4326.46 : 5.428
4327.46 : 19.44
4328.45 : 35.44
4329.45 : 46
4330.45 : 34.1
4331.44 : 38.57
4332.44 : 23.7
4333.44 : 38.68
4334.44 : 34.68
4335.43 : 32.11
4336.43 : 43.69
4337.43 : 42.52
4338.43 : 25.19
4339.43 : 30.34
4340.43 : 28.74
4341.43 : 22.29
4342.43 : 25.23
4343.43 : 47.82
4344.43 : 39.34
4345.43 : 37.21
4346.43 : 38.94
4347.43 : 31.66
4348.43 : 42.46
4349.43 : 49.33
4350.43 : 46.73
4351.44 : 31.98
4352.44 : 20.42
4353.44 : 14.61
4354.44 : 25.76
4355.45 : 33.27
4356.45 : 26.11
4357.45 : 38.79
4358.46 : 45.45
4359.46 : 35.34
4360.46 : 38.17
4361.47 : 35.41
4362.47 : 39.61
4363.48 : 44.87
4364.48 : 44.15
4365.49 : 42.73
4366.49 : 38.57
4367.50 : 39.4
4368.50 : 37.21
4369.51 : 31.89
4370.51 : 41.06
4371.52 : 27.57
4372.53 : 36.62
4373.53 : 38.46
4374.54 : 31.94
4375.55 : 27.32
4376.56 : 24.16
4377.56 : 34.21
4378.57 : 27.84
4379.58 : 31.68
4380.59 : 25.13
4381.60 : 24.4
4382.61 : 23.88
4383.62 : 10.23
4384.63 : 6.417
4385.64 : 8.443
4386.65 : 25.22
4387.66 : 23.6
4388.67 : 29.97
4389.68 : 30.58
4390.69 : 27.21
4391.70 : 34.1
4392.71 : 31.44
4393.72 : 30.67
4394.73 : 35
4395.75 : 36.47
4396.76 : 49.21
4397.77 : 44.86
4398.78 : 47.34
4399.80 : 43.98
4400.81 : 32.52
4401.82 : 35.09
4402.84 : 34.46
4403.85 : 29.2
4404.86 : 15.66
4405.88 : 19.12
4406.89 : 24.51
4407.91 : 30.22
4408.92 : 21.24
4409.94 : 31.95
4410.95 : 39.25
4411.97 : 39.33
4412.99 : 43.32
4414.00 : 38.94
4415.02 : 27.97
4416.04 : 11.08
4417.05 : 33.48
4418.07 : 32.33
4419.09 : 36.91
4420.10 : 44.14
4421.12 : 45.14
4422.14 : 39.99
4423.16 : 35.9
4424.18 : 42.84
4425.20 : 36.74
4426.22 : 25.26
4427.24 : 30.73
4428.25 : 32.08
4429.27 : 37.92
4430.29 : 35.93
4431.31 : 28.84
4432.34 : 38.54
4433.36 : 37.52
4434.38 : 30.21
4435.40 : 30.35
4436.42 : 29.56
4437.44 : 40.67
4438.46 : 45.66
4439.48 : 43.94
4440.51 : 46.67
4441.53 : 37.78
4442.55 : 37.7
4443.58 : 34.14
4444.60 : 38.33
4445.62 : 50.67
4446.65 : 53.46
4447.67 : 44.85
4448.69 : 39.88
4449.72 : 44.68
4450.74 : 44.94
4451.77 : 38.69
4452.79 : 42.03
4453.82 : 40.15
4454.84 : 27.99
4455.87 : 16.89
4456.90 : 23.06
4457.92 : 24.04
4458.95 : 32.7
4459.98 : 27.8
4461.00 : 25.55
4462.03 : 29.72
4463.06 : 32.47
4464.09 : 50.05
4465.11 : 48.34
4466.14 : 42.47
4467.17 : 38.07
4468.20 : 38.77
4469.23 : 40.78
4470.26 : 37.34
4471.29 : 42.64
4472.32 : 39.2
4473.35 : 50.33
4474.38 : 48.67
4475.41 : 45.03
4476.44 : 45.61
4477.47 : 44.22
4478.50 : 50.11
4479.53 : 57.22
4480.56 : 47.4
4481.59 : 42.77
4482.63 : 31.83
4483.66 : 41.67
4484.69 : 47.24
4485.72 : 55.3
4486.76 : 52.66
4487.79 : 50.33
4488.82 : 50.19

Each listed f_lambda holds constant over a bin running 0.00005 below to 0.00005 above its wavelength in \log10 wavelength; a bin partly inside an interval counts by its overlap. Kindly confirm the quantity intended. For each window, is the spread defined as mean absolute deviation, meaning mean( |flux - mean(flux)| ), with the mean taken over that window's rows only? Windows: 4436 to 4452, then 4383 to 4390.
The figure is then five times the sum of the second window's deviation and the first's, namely 71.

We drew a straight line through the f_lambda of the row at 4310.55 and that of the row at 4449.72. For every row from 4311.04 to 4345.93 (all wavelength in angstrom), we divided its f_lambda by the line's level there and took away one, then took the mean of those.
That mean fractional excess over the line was 0.28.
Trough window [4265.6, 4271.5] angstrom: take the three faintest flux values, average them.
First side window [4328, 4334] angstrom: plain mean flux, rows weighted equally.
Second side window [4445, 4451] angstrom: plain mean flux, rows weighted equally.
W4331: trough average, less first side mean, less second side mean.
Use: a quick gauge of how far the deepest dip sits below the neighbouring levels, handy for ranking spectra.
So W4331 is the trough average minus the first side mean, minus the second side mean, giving -62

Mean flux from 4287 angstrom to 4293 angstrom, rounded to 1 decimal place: 15.8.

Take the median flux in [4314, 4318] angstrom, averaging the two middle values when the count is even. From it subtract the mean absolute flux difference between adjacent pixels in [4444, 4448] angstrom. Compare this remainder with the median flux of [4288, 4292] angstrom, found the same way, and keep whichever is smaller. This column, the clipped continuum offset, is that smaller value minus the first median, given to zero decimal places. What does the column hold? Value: -21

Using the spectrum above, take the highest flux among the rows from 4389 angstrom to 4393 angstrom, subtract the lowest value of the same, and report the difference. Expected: 6.9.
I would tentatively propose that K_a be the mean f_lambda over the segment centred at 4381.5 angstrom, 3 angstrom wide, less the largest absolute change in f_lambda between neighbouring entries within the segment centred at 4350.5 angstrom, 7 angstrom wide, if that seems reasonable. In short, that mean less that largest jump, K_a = 10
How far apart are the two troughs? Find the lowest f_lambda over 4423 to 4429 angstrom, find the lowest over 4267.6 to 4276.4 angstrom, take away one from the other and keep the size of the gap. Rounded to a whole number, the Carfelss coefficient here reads 19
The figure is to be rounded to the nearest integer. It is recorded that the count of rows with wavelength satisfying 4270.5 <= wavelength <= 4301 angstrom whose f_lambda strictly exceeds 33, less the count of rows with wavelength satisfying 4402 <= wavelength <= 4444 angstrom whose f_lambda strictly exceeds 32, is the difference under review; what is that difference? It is -25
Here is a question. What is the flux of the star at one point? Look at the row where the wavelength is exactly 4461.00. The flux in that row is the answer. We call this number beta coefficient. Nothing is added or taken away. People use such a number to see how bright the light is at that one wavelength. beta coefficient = 25.55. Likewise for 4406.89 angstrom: 24.51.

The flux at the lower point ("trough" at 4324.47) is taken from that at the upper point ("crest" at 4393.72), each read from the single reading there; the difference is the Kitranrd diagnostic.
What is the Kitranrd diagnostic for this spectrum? 8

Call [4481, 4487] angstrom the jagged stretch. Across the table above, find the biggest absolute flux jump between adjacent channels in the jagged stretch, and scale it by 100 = 1094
